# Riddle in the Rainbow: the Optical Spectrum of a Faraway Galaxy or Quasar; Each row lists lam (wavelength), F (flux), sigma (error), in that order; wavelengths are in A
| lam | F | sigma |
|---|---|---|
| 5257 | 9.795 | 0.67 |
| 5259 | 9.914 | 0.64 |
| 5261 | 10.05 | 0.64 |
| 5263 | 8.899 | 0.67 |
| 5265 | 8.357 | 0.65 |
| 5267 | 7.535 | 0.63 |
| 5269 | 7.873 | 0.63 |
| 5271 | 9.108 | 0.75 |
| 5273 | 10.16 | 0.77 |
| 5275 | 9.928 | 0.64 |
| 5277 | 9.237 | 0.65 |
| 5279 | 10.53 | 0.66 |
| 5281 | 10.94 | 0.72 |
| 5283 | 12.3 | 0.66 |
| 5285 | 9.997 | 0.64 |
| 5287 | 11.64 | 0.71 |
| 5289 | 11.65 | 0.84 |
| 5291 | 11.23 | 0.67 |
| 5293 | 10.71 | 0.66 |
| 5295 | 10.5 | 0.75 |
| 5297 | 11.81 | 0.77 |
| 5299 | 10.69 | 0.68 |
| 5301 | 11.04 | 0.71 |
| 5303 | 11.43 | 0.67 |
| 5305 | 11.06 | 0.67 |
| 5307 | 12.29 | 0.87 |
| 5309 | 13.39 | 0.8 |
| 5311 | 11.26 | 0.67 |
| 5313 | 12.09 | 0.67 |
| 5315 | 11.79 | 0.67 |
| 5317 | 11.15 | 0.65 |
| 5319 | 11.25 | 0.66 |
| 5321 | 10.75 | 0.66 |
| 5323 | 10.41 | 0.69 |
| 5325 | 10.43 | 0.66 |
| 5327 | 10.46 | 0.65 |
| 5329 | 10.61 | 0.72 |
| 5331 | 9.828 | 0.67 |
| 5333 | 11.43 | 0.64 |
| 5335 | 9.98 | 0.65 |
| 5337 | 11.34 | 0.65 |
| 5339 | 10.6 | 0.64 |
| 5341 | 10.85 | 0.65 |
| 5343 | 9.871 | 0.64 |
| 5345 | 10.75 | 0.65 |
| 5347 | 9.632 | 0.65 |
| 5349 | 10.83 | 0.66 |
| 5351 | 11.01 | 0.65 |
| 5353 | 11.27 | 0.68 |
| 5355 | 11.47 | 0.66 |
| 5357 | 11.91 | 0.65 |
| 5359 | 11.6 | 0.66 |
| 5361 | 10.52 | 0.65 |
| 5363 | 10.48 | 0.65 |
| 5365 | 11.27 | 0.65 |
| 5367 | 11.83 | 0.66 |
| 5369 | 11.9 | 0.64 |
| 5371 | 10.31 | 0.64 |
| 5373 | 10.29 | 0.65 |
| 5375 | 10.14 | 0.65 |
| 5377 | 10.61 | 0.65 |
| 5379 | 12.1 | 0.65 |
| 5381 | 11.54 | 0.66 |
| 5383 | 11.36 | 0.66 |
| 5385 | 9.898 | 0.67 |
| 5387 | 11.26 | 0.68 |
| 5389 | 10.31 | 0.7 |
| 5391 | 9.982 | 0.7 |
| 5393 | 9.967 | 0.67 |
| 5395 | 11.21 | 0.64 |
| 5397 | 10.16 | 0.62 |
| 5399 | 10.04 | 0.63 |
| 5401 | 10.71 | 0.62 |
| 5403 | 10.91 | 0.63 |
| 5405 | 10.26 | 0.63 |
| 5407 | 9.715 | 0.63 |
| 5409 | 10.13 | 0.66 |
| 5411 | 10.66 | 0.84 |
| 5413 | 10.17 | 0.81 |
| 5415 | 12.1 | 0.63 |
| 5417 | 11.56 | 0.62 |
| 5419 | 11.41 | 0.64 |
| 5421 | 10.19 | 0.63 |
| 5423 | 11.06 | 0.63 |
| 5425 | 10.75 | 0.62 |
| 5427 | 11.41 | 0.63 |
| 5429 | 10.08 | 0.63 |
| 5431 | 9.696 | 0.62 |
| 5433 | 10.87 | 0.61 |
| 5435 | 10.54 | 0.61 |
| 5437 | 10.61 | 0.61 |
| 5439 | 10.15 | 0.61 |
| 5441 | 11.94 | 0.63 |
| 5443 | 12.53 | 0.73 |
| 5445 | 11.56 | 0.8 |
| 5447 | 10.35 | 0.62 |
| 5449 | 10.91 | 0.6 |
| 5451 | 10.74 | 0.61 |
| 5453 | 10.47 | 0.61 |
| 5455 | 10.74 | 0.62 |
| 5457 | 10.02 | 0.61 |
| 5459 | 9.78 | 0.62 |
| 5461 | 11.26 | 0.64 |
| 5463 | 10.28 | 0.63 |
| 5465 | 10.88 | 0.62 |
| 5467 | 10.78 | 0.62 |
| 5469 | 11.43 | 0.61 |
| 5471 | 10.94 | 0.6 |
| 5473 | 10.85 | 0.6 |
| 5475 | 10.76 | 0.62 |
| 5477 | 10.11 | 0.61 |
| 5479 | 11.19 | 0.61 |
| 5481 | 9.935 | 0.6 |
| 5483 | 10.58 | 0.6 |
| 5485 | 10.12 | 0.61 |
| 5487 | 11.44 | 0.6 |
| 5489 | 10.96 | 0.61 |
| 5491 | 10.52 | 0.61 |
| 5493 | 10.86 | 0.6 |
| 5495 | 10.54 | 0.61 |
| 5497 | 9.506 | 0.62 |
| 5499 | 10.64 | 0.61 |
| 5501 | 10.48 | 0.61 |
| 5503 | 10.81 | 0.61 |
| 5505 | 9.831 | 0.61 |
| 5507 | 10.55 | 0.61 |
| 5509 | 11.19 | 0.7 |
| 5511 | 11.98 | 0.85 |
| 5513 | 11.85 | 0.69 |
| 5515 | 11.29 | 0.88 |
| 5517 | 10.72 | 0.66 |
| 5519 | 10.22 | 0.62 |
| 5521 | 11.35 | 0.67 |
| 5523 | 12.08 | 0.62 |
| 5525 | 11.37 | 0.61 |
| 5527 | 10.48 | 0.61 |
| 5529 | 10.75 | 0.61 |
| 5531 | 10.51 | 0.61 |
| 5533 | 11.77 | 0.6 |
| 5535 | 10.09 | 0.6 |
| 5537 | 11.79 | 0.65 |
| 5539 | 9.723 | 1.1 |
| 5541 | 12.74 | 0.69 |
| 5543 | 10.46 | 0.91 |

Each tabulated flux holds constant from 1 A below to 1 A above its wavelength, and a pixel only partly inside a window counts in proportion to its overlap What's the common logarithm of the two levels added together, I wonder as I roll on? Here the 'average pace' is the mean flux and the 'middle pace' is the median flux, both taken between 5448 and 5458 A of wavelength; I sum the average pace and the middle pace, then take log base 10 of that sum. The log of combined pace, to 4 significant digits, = 1.329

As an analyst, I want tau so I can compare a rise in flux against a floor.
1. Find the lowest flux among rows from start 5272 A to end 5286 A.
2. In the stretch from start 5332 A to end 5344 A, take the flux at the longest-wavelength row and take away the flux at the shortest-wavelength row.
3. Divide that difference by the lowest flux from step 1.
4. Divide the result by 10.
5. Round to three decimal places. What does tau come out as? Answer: -0.017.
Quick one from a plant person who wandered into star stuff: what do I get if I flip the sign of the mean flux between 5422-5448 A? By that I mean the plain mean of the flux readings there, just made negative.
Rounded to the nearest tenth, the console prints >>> -10.9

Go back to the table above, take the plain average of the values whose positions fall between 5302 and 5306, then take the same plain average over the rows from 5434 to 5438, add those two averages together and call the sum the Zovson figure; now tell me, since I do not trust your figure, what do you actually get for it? 21.8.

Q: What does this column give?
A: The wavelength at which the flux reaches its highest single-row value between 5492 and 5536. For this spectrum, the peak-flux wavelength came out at 5523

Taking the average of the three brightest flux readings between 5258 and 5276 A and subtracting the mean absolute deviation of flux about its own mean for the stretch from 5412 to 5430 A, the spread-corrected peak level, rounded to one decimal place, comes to 9.4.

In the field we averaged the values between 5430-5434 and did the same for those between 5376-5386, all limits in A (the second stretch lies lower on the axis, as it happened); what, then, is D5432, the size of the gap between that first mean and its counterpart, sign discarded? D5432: 0.82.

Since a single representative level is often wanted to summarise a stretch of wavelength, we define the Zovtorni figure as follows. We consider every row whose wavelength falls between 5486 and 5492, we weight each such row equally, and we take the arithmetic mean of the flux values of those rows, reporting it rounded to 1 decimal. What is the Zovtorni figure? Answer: 11.0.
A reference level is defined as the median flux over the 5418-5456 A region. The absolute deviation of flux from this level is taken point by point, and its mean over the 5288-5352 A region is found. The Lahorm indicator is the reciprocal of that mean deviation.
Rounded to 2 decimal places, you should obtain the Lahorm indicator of 1.71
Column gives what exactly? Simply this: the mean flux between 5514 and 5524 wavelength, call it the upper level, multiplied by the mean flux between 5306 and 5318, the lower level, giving 134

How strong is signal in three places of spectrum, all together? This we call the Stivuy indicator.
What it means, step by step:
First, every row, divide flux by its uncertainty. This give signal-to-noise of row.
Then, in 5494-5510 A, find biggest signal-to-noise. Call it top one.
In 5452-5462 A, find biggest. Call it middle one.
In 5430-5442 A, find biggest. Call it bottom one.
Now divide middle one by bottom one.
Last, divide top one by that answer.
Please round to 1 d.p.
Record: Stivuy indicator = 19.1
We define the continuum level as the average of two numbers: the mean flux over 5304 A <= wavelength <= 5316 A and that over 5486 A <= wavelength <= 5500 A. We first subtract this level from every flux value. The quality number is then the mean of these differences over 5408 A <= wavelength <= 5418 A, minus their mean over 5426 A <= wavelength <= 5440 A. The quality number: 0.4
